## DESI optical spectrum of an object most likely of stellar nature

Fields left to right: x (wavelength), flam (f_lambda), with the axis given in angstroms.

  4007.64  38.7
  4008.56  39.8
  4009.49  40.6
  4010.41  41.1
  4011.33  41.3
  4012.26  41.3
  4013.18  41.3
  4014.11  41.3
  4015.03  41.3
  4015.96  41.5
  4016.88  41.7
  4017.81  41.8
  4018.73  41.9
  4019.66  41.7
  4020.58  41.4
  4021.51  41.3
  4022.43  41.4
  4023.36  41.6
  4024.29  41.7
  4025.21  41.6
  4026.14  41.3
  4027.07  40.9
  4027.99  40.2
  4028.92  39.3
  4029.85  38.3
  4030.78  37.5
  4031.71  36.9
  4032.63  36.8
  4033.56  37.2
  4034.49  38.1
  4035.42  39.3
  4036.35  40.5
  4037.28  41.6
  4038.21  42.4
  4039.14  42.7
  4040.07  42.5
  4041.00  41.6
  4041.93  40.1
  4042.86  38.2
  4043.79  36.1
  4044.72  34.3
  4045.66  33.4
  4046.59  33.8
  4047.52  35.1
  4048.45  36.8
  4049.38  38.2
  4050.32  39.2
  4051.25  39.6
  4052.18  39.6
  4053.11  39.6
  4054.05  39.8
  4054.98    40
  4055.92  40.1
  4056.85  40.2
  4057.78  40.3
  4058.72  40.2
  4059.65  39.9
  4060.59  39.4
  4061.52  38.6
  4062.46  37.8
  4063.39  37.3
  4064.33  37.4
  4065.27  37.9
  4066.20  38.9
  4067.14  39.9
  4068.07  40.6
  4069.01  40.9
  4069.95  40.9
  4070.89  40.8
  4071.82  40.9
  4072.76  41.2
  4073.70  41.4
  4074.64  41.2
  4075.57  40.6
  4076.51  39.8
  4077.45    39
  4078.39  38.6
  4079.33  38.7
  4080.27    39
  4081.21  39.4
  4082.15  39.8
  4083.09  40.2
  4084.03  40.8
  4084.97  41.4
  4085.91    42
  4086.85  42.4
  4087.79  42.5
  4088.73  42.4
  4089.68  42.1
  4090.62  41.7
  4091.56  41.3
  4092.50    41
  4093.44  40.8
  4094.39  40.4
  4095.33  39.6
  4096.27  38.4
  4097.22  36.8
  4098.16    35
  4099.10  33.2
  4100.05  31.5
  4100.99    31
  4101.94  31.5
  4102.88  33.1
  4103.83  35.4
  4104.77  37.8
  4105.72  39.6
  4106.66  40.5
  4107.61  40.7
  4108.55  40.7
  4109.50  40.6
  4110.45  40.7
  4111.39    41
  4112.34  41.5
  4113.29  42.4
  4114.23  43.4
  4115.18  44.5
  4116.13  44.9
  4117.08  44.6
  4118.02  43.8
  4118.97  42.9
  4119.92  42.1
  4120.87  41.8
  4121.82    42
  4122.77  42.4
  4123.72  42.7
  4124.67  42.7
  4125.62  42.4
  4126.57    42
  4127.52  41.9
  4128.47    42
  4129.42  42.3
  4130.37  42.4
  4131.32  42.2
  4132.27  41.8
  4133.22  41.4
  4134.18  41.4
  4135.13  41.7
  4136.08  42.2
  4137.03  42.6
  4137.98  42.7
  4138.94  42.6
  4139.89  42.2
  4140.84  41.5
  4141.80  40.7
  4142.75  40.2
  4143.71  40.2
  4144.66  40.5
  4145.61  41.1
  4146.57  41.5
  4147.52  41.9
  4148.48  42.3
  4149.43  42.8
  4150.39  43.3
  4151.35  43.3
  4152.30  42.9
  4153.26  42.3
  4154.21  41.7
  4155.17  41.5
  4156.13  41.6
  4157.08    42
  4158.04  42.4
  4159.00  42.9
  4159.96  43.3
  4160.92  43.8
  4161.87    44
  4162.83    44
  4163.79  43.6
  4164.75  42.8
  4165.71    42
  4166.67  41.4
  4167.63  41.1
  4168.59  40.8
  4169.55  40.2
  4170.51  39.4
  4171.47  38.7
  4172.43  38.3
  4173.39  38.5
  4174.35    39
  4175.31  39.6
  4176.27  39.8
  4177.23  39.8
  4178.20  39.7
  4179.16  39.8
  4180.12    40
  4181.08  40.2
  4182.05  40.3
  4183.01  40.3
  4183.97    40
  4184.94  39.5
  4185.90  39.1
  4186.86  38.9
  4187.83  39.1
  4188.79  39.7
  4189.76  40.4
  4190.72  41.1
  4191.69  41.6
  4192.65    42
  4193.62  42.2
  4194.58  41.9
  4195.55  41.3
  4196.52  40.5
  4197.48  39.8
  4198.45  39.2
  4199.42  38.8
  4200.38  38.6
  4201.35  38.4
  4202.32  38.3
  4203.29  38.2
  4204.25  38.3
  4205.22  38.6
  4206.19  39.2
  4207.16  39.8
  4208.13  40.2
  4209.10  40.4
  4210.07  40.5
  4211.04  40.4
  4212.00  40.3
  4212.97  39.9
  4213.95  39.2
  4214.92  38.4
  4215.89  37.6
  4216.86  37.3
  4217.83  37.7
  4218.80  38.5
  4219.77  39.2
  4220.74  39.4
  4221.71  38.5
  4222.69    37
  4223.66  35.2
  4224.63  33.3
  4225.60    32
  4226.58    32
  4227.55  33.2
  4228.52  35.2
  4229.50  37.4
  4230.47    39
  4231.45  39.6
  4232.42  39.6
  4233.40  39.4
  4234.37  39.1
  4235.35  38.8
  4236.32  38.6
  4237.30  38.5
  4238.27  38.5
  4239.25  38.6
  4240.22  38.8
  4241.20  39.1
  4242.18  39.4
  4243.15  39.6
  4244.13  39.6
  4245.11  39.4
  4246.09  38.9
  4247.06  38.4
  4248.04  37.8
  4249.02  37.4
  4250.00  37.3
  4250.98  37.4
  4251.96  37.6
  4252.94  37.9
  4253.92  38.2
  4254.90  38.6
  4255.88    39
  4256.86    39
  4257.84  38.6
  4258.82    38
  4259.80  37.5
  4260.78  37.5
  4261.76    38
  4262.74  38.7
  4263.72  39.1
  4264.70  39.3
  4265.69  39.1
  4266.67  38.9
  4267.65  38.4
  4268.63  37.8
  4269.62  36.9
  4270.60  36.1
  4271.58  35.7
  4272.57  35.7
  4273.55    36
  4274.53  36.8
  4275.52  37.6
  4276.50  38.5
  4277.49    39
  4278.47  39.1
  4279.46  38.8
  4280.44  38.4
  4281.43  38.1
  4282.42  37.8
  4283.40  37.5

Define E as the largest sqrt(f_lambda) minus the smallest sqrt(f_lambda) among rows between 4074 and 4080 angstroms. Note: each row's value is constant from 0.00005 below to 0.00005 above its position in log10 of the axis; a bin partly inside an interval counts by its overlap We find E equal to 0.21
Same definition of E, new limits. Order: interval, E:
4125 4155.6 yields 0.24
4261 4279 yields 0.29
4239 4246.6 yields 0.08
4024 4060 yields 0.76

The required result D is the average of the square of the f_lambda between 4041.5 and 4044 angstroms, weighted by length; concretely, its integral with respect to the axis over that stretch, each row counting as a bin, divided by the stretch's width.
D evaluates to 1471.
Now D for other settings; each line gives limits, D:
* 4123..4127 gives 1802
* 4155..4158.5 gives 1757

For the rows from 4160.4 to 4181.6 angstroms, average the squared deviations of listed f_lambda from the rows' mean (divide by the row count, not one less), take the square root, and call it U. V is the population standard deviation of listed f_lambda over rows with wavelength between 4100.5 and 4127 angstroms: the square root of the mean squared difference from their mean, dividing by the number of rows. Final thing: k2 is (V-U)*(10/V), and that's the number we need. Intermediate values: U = 1.8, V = 3.6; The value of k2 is 5.0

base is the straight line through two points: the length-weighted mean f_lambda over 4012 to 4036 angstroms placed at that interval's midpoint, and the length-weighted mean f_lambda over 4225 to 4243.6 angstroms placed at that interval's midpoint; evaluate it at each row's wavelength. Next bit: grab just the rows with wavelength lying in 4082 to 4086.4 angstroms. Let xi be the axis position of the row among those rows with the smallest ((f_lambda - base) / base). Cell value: 4082.15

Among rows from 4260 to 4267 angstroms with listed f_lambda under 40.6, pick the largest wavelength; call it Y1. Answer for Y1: 4266.67 angstroms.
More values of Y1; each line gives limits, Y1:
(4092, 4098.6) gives 4098.16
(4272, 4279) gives 4278.47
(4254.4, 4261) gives 4260.78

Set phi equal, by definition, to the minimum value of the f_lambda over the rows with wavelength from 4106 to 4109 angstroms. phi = 40.5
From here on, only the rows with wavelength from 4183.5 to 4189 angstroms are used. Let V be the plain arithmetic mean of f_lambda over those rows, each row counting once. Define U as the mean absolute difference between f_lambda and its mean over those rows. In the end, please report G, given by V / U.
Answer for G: 113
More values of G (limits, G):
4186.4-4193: 40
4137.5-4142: 62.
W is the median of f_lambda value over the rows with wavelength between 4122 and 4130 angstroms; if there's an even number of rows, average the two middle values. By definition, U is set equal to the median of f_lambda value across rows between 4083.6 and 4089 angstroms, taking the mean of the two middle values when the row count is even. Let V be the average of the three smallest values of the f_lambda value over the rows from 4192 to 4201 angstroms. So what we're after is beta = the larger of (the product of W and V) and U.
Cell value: 1646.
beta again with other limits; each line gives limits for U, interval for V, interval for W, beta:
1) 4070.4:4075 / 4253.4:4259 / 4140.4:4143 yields 1557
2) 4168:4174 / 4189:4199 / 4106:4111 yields 1620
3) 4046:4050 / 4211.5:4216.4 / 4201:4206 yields 1471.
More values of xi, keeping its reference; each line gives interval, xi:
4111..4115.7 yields 4111.39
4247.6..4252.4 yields 4250.00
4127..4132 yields 4127.52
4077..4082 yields 4078.39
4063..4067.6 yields 4063.39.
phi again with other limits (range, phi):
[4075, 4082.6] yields 38.6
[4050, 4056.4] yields 39.2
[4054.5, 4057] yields 40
